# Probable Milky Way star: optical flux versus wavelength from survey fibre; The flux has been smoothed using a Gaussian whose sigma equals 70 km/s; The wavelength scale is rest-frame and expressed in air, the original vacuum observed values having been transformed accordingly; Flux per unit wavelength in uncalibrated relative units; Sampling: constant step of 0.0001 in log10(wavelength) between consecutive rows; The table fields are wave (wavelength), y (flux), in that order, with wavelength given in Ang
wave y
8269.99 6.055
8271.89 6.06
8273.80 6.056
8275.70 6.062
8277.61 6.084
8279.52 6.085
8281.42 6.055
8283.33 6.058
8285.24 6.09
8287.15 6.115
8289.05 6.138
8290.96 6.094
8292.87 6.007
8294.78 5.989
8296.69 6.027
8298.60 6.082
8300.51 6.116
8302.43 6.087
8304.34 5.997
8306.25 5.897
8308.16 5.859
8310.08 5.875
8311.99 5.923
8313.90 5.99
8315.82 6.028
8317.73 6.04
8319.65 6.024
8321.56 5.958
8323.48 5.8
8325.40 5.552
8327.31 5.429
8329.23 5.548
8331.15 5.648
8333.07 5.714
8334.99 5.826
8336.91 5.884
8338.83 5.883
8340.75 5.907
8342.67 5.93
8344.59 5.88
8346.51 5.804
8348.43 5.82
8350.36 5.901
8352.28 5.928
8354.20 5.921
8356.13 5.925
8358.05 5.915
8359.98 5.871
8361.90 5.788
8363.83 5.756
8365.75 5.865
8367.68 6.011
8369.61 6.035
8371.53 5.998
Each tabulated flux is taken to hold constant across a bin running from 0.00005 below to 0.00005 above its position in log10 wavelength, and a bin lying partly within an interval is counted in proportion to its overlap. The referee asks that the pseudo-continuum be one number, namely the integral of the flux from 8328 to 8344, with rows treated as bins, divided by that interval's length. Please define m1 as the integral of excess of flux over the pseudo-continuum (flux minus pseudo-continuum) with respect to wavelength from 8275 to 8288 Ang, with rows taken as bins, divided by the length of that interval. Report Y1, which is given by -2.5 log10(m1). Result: 1.3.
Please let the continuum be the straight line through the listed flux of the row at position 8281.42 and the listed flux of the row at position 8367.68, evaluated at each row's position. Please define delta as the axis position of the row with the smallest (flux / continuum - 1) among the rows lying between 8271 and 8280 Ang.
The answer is 8273.80 Ang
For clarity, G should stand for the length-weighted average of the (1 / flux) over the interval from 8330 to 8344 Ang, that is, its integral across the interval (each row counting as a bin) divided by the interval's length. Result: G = 0.172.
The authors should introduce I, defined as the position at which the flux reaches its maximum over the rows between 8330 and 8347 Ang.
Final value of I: 8342.67 Ang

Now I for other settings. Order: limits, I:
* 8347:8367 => 8352.28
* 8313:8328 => 8317.73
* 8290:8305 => 8300.51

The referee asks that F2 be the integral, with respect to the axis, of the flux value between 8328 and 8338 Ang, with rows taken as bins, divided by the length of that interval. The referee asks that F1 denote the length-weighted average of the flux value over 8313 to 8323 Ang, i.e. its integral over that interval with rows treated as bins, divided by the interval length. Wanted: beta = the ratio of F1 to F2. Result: 1.05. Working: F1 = 6.00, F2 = 5.71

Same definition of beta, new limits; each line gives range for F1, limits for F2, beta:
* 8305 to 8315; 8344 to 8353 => 1.01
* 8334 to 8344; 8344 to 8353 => 1.00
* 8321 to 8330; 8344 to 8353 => 0.96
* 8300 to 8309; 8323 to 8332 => 1.07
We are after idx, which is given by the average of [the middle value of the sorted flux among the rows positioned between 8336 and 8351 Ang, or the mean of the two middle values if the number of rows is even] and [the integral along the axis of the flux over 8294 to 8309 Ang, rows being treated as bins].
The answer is 48.0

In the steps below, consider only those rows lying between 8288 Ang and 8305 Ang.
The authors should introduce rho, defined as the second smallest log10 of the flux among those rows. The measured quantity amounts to 0.778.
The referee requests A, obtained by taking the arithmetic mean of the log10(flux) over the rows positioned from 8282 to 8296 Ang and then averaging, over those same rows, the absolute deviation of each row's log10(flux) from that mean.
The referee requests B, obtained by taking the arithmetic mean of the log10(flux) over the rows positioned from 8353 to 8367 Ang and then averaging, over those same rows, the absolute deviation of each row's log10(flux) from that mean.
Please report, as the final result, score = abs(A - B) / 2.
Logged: 0.0003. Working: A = 0.0032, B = 0.0039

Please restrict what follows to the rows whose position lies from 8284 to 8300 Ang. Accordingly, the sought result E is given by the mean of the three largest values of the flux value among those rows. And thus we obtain 6.12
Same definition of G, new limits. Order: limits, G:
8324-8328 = 0.181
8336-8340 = 0.170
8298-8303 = 0.164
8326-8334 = 0.179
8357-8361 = 0.170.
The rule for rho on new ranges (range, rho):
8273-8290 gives 0.782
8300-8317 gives 0.769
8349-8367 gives 0.763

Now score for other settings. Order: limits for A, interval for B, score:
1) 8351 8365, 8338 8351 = 0.0008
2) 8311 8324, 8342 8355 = 0.0007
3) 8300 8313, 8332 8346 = 0.0012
